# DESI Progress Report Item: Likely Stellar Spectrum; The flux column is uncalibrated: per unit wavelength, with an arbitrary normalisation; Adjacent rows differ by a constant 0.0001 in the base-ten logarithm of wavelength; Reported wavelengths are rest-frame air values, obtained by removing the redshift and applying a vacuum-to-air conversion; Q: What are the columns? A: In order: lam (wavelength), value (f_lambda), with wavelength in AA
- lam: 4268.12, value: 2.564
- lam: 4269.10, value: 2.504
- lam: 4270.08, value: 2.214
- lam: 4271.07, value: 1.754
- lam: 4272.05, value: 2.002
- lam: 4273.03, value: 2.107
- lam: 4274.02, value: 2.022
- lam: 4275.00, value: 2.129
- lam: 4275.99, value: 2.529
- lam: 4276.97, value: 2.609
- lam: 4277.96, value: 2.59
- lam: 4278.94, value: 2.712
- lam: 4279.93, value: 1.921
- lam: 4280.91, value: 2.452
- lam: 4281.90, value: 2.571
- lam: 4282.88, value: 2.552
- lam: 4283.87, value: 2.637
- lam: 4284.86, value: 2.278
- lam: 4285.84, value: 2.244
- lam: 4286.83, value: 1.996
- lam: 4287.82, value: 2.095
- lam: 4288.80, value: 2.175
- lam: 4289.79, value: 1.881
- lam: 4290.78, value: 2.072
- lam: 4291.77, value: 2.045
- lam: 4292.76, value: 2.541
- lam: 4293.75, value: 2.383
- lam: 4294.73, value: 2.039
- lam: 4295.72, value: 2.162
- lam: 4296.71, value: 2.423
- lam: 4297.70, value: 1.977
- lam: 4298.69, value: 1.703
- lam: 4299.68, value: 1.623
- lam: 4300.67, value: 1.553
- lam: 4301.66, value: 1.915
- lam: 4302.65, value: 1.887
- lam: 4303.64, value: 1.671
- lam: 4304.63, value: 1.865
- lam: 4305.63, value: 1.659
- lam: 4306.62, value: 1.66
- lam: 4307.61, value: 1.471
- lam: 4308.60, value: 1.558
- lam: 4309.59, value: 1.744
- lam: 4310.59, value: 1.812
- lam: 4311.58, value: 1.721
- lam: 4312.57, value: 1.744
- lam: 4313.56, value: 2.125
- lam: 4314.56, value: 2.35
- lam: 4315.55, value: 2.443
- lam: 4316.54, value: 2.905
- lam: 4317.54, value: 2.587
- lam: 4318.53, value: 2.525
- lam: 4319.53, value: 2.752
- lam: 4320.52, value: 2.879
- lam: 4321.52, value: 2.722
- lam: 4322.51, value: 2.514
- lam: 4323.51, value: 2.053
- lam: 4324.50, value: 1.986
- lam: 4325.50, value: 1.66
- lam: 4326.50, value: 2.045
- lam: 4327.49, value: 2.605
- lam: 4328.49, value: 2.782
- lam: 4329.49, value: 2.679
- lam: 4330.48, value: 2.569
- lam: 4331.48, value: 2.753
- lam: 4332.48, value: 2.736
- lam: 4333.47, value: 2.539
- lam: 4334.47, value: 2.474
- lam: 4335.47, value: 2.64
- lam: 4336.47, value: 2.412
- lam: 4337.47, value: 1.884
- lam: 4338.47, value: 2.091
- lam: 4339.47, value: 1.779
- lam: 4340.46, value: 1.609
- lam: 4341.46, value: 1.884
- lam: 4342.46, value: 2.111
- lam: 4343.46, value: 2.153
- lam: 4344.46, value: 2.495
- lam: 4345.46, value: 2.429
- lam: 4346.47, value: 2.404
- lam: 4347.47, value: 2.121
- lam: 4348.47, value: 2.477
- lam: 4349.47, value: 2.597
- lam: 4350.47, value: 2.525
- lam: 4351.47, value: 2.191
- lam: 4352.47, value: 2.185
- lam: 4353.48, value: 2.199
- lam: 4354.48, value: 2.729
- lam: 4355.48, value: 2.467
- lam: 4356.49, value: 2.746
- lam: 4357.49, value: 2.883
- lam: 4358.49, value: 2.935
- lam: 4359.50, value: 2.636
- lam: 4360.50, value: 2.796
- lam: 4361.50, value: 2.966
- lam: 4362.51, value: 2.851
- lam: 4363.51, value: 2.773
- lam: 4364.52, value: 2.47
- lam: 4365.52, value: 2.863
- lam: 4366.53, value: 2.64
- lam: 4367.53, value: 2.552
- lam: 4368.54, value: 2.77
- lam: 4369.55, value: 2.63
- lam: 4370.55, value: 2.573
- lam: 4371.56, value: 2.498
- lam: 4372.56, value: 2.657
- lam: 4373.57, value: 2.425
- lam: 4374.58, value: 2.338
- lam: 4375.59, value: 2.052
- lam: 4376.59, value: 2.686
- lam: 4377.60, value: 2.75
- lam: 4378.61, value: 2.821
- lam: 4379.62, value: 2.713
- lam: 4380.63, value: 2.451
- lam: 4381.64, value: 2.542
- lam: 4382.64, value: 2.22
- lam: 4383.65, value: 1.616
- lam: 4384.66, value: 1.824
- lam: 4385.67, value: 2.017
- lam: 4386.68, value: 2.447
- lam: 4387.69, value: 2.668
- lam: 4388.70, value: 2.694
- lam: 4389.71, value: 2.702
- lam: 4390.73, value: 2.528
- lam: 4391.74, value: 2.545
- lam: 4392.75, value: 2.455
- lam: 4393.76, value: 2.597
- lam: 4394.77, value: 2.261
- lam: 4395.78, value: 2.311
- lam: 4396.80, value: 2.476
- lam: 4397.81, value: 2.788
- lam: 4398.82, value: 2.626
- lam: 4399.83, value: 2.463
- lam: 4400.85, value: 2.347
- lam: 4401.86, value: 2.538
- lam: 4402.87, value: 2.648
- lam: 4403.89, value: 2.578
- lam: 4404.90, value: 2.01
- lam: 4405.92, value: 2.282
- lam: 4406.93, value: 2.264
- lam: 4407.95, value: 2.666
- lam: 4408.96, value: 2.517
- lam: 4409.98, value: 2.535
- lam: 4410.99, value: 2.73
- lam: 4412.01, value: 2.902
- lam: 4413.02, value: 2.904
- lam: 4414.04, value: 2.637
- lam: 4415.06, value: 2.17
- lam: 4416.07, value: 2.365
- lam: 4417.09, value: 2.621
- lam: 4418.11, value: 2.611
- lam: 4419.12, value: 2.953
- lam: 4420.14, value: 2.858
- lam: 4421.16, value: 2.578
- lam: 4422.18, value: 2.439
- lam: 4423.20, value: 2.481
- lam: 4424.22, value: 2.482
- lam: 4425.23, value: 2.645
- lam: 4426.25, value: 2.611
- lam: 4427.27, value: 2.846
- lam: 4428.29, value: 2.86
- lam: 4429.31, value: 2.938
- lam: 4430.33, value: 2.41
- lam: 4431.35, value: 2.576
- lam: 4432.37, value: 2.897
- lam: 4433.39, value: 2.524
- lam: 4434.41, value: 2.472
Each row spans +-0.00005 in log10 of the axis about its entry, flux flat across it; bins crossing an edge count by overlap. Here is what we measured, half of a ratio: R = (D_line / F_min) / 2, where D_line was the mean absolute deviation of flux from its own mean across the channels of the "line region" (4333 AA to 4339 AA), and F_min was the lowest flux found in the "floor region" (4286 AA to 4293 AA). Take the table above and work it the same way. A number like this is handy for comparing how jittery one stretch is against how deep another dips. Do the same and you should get 0.062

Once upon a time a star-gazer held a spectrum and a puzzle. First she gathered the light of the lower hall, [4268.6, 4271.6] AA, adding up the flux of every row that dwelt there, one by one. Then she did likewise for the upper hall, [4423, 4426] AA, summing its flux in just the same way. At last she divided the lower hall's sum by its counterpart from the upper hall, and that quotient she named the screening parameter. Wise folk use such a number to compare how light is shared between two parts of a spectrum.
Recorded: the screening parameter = 0.85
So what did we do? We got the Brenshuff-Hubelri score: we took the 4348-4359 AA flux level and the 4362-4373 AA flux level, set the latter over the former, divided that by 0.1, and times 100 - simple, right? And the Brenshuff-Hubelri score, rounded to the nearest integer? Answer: 1048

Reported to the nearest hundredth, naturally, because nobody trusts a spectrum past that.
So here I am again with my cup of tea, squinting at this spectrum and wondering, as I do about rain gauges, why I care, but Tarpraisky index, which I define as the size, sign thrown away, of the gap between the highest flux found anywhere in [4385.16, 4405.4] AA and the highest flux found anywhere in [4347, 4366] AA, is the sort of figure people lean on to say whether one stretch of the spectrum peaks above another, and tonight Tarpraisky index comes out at 0.18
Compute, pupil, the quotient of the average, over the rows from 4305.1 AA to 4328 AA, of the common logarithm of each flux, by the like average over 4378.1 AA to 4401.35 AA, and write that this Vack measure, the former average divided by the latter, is 0.84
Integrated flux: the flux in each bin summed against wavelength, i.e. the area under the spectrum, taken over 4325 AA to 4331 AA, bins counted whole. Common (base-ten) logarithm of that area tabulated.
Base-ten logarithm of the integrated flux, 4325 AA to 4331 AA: 1.16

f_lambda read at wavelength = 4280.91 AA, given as 2.452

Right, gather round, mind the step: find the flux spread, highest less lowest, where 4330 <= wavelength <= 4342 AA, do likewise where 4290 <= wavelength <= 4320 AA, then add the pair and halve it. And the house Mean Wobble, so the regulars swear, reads 1.29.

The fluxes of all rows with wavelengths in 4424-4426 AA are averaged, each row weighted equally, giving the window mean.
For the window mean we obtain 2.6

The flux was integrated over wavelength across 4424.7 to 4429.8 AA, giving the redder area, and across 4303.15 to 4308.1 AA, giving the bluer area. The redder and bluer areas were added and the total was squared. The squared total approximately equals 503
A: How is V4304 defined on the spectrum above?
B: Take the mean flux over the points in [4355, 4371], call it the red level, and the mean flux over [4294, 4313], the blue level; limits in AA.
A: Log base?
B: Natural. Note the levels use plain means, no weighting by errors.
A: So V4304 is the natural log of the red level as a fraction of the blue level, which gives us 0.41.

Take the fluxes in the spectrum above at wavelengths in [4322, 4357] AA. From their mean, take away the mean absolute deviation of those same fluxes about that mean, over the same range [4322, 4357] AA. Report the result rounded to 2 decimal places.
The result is 2.04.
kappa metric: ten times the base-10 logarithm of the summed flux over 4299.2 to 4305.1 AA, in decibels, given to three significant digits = 10.2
